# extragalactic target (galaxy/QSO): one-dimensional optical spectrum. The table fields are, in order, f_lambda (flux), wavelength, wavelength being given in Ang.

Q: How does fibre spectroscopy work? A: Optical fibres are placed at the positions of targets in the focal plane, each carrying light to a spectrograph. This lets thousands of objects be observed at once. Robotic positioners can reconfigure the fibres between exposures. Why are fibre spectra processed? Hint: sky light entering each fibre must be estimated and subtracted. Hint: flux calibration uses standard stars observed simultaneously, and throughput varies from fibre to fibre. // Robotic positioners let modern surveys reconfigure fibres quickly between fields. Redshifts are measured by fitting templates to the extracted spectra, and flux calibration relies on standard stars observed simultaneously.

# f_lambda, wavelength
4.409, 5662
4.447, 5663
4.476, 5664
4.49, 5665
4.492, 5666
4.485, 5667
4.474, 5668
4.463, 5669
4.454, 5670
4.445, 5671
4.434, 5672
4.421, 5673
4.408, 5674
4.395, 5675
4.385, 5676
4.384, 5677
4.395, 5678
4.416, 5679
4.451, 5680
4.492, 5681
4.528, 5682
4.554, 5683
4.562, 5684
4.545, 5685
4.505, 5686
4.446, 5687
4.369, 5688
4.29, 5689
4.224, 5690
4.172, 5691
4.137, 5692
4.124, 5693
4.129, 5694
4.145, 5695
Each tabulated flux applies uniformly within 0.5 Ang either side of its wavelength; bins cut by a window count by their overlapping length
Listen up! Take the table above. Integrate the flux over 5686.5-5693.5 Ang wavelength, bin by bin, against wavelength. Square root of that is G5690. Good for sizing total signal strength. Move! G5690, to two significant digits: 5.5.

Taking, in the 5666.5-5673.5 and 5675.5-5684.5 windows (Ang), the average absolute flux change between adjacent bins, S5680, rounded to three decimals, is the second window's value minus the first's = 0.012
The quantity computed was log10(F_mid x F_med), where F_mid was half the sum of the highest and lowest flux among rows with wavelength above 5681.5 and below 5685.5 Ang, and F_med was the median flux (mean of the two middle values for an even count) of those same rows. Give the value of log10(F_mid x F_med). 1.32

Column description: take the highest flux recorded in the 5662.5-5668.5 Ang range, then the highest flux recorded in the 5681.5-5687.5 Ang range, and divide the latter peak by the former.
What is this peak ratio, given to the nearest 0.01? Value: 1.02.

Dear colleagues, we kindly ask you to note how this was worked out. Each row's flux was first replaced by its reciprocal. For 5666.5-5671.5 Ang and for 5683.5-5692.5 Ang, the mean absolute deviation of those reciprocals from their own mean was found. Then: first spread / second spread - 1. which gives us -0.92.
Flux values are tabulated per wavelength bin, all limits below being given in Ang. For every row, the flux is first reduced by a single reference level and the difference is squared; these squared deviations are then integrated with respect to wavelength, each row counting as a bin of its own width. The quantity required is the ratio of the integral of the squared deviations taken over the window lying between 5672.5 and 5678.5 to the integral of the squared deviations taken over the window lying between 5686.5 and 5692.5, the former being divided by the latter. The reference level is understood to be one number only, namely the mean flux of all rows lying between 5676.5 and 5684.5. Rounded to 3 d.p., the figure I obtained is 0.111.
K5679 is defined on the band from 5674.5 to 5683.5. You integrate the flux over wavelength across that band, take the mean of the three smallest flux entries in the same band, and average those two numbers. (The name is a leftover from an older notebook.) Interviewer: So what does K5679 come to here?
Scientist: 22.2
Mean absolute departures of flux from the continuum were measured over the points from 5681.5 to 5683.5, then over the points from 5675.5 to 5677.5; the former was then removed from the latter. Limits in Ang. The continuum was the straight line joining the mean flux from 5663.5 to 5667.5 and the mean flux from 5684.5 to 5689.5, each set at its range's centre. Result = -0.025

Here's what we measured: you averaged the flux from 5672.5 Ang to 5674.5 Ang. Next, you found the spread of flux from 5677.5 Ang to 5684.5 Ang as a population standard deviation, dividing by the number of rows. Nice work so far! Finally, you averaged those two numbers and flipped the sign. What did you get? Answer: -2.24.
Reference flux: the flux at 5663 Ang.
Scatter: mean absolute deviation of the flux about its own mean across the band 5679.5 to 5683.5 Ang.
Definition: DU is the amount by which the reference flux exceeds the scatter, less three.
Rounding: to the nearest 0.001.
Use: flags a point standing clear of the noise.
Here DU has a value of 1.412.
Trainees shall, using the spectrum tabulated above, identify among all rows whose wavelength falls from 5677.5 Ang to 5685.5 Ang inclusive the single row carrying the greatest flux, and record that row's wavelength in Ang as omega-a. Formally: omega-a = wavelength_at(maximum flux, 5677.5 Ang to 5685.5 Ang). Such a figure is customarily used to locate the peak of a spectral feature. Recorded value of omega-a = 5684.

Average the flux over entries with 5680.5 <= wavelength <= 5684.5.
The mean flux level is 4.53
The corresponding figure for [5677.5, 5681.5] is 4.44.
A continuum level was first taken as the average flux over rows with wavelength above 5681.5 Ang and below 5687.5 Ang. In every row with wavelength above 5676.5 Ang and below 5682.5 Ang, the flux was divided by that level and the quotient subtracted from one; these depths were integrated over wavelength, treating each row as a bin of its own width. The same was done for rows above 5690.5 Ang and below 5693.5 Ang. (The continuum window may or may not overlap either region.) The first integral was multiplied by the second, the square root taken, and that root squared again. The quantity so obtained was 0.026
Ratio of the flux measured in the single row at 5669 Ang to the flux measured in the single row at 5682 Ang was 0.99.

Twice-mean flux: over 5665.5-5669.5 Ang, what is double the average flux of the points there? 8.96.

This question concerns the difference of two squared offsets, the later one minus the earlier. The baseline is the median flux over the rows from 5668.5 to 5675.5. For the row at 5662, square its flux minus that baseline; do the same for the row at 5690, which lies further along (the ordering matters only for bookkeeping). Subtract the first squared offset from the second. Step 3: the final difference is 0.043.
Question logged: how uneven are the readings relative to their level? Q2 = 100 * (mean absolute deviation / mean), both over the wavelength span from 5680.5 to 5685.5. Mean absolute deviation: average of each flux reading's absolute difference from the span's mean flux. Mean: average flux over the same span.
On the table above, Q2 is 0.46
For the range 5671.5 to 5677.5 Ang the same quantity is 0.37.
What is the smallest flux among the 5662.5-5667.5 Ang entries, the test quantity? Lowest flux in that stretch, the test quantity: 4.447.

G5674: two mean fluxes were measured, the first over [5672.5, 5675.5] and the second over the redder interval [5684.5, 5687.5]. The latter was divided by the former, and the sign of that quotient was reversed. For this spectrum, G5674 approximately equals -1.02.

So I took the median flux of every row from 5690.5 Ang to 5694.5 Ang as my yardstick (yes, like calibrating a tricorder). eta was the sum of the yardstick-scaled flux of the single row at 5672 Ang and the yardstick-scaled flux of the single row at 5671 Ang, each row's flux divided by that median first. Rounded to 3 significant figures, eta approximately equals 2.15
